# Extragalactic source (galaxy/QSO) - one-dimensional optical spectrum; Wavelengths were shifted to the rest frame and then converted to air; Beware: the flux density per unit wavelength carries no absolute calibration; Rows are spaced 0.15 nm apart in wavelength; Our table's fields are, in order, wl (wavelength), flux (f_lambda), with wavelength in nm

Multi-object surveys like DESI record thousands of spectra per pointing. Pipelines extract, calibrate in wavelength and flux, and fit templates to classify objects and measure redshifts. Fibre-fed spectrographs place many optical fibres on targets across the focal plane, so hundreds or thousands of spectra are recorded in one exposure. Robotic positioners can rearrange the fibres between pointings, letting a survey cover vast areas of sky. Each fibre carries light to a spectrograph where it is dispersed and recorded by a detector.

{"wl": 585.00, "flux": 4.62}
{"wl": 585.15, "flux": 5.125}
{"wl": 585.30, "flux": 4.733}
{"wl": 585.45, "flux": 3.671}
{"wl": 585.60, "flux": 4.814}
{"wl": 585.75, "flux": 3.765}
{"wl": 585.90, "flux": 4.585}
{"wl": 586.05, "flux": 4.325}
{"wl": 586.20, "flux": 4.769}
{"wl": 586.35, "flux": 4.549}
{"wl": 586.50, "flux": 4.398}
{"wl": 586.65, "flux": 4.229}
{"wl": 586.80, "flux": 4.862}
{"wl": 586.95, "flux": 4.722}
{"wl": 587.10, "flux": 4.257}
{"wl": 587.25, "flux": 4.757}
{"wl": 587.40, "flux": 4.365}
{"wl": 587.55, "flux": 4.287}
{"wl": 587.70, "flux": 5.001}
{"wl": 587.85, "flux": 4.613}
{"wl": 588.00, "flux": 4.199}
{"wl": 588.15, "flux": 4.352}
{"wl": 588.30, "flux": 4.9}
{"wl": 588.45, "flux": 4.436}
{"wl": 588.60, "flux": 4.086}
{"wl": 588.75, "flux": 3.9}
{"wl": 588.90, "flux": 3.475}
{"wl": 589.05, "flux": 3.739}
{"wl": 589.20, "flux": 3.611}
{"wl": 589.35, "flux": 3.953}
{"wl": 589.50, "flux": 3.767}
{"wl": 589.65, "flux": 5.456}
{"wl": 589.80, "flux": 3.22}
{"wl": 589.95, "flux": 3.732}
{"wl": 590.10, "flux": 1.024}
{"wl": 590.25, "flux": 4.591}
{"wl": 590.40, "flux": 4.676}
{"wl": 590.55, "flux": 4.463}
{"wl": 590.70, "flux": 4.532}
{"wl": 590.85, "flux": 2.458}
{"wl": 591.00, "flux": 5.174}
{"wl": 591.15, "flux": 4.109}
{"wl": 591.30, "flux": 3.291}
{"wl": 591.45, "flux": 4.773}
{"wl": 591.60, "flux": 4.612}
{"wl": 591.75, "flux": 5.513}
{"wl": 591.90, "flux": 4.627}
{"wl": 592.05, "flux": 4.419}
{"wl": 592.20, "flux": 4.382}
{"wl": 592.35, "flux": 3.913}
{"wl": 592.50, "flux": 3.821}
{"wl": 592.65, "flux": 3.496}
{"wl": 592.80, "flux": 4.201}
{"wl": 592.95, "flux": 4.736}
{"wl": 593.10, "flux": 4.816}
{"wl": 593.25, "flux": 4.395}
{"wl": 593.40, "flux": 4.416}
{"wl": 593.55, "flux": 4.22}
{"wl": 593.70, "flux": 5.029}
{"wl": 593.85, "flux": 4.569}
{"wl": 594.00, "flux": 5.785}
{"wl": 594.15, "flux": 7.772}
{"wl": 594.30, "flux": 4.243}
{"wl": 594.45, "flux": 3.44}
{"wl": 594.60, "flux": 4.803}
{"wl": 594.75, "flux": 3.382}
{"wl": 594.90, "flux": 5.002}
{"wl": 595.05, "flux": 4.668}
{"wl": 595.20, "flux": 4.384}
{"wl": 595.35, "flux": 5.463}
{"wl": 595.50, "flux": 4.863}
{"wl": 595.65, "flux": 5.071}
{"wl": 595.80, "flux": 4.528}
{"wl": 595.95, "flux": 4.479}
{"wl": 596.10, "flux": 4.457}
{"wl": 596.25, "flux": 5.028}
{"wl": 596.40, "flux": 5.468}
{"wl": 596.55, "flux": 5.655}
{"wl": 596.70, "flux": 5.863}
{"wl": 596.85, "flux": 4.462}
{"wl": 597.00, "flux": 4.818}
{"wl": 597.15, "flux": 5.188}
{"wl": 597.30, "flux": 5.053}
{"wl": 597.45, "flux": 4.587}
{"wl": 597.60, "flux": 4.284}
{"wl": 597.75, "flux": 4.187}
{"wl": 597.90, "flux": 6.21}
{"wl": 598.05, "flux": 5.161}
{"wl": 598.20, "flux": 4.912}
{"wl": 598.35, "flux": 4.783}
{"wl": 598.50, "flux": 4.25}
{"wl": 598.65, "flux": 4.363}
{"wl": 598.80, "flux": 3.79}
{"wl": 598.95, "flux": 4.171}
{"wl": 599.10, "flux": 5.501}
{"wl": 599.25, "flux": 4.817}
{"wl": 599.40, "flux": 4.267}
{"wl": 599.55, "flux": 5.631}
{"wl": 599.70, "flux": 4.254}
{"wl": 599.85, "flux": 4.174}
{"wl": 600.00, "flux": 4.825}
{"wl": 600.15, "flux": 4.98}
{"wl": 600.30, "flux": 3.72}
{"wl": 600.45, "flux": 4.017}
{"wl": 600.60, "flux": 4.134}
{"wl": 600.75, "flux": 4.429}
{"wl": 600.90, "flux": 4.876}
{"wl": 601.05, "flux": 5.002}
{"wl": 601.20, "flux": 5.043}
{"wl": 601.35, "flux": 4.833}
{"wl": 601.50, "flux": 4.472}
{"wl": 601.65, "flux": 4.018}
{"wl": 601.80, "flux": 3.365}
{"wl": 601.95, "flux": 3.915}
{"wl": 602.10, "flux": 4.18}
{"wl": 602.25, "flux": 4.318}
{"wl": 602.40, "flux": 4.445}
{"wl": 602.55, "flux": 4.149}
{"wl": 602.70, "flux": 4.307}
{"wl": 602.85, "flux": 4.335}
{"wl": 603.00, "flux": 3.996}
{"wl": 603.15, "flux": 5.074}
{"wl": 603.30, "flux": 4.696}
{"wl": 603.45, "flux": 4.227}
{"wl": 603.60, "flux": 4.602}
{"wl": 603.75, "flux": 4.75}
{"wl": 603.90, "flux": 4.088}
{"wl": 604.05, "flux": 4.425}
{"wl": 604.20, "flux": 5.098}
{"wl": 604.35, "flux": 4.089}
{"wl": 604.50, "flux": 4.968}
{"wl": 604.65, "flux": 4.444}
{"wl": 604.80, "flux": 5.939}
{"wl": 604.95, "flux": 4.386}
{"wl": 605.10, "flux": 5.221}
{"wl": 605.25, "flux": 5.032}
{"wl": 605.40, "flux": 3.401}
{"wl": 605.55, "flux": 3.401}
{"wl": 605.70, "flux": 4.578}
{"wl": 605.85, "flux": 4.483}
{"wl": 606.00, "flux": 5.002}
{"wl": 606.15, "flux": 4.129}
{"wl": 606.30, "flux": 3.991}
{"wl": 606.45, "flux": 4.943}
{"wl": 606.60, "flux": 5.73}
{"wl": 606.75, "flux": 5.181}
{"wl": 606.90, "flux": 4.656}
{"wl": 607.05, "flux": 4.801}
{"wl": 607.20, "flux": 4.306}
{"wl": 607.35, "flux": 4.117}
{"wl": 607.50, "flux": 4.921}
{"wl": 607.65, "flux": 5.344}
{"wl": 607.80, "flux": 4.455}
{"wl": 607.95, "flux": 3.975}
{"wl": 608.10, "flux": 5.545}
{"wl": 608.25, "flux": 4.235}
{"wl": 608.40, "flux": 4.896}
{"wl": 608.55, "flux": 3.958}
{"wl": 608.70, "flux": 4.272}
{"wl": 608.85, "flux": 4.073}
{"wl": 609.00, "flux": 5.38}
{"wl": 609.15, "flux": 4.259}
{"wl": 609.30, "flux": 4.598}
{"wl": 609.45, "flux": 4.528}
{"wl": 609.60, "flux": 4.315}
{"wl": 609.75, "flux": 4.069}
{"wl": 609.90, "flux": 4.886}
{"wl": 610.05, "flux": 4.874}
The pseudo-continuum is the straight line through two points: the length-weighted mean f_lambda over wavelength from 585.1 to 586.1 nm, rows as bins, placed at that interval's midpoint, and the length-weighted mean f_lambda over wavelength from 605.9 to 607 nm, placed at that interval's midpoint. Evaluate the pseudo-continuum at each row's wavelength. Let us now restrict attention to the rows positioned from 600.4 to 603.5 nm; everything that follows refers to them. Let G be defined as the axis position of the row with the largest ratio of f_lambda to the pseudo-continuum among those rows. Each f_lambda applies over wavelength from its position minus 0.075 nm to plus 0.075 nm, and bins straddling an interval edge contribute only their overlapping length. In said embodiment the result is 601.20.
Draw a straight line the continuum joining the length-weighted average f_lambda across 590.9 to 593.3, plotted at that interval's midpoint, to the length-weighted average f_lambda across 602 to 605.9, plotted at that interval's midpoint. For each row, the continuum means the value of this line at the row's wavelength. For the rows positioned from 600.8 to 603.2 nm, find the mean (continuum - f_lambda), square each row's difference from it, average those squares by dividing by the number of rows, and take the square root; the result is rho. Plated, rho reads 0.46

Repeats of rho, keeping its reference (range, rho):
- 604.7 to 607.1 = 0.69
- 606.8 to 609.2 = 0.50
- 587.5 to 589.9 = 0.58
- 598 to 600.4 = 0.55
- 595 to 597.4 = 0.45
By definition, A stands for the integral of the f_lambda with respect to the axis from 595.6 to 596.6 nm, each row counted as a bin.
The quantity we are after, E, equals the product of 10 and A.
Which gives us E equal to 49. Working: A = 4.9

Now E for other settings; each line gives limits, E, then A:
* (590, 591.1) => 42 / 4.2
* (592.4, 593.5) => 47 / 4.7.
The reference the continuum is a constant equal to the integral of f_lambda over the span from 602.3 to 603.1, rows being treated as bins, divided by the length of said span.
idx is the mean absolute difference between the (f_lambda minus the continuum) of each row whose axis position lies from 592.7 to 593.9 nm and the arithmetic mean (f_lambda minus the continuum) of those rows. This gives 0.24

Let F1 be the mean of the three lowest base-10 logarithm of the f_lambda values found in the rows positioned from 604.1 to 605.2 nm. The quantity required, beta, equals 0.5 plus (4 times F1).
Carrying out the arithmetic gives 3.04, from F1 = 0.634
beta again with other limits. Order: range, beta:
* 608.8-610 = 2.96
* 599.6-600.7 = 2.89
